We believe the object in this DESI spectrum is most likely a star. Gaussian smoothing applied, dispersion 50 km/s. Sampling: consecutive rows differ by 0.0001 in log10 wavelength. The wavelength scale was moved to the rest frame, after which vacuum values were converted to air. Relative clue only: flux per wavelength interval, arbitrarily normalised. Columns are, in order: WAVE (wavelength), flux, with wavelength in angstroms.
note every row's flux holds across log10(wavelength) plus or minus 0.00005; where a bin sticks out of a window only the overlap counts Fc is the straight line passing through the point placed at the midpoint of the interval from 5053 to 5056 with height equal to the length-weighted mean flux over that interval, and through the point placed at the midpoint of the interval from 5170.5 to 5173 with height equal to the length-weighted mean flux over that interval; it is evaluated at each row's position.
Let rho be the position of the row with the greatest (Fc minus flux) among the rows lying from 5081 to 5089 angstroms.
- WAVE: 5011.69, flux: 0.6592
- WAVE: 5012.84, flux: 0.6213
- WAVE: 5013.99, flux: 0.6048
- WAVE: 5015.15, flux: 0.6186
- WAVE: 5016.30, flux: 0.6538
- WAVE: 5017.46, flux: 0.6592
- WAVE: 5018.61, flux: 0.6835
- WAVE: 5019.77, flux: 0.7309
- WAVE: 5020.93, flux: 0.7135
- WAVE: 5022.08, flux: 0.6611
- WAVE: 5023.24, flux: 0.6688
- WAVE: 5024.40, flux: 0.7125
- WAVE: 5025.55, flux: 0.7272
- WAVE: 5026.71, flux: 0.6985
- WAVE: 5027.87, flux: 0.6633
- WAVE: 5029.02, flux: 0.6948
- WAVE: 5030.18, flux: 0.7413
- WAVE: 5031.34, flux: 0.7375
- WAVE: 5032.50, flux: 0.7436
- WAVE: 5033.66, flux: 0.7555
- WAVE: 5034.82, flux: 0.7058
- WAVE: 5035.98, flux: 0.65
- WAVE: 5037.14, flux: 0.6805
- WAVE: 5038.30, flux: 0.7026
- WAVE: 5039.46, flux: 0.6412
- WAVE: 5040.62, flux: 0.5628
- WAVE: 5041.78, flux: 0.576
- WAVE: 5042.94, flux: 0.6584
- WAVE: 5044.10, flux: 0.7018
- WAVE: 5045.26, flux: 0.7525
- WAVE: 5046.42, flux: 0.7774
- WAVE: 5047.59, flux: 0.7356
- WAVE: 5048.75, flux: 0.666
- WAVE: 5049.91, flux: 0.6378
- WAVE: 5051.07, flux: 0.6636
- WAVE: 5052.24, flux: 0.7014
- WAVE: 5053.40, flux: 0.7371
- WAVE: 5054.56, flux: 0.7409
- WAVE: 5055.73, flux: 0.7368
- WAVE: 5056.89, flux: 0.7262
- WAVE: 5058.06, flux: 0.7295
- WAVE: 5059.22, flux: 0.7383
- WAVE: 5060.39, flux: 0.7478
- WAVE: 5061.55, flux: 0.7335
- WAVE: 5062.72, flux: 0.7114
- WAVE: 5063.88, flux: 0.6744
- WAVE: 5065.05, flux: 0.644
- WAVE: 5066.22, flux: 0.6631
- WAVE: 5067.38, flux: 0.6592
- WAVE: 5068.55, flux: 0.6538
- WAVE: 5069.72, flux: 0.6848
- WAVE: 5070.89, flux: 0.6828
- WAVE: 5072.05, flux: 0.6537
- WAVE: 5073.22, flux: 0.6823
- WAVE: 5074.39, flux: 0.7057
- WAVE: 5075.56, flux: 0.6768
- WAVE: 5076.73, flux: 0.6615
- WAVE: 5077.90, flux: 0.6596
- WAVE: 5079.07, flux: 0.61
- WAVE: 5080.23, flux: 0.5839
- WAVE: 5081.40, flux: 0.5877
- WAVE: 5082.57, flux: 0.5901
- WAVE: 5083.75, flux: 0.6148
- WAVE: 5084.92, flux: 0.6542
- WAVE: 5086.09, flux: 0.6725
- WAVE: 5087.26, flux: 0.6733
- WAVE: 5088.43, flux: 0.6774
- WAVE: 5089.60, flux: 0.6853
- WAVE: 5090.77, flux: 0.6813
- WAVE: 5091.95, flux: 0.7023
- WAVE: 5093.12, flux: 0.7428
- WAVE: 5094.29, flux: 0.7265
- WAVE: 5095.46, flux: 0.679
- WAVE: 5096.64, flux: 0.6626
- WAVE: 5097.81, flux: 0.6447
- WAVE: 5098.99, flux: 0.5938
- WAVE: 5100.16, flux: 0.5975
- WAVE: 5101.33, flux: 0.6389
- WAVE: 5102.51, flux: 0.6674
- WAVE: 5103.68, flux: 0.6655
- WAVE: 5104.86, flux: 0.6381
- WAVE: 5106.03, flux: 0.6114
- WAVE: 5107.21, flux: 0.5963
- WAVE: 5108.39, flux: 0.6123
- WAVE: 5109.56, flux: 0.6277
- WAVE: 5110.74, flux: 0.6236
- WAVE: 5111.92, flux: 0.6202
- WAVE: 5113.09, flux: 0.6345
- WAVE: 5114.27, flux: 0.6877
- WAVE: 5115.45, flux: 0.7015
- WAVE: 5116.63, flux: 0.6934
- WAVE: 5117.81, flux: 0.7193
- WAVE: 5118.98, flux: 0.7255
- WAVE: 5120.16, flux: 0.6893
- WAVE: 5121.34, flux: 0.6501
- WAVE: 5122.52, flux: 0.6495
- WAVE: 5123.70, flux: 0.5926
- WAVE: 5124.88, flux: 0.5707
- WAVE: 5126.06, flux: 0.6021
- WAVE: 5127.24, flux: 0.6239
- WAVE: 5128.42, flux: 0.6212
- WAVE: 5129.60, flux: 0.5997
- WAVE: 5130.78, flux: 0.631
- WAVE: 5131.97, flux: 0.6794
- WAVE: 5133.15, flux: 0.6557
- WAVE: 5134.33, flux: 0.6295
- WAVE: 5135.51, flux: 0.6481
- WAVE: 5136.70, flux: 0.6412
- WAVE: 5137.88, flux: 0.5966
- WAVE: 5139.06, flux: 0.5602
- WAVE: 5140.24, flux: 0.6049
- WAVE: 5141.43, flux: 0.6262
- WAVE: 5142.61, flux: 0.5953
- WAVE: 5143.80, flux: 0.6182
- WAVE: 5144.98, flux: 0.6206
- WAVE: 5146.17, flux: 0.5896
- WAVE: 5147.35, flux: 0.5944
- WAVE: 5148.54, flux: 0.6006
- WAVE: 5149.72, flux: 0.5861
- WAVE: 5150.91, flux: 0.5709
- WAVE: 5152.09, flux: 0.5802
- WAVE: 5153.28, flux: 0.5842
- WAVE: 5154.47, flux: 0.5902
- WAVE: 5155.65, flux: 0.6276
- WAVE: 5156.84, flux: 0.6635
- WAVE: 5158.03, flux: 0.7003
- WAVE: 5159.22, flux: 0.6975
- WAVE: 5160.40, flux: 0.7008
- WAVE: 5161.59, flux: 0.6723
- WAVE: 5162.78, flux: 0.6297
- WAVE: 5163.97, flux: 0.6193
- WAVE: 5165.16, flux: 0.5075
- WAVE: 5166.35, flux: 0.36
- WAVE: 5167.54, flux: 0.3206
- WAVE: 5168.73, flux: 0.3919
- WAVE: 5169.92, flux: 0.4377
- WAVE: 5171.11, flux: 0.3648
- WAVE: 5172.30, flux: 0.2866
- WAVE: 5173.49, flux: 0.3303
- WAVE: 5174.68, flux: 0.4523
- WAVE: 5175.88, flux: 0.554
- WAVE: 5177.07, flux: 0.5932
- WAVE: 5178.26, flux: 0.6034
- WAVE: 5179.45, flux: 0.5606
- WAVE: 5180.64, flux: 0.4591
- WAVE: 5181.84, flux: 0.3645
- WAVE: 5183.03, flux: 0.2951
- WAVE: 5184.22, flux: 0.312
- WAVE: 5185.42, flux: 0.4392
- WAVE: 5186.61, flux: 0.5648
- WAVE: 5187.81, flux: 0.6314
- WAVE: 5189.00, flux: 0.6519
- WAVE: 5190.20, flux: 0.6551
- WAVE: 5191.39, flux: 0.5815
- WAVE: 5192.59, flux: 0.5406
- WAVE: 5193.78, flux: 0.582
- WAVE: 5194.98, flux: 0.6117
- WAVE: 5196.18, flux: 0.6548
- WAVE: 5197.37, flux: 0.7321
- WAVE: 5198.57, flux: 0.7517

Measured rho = 5081.40 angstroms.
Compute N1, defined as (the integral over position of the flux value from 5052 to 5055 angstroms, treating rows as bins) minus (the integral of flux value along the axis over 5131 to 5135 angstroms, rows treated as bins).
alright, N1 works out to -0.42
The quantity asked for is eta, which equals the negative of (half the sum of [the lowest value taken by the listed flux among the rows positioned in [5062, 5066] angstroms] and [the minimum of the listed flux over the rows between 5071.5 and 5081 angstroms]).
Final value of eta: -0.614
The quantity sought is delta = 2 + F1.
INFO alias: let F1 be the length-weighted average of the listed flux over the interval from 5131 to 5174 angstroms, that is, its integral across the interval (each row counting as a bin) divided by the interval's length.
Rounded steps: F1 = 0.57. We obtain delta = 2.570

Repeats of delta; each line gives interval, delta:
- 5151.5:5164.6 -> 2.642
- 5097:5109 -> 2.628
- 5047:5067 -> 2.705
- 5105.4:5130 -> 2.641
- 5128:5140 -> 2.626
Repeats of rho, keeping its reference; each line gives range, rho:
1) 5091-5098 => 5097.81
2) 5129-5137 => 5129.60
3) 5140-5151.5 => 5142.61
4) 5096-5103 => 5098.99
